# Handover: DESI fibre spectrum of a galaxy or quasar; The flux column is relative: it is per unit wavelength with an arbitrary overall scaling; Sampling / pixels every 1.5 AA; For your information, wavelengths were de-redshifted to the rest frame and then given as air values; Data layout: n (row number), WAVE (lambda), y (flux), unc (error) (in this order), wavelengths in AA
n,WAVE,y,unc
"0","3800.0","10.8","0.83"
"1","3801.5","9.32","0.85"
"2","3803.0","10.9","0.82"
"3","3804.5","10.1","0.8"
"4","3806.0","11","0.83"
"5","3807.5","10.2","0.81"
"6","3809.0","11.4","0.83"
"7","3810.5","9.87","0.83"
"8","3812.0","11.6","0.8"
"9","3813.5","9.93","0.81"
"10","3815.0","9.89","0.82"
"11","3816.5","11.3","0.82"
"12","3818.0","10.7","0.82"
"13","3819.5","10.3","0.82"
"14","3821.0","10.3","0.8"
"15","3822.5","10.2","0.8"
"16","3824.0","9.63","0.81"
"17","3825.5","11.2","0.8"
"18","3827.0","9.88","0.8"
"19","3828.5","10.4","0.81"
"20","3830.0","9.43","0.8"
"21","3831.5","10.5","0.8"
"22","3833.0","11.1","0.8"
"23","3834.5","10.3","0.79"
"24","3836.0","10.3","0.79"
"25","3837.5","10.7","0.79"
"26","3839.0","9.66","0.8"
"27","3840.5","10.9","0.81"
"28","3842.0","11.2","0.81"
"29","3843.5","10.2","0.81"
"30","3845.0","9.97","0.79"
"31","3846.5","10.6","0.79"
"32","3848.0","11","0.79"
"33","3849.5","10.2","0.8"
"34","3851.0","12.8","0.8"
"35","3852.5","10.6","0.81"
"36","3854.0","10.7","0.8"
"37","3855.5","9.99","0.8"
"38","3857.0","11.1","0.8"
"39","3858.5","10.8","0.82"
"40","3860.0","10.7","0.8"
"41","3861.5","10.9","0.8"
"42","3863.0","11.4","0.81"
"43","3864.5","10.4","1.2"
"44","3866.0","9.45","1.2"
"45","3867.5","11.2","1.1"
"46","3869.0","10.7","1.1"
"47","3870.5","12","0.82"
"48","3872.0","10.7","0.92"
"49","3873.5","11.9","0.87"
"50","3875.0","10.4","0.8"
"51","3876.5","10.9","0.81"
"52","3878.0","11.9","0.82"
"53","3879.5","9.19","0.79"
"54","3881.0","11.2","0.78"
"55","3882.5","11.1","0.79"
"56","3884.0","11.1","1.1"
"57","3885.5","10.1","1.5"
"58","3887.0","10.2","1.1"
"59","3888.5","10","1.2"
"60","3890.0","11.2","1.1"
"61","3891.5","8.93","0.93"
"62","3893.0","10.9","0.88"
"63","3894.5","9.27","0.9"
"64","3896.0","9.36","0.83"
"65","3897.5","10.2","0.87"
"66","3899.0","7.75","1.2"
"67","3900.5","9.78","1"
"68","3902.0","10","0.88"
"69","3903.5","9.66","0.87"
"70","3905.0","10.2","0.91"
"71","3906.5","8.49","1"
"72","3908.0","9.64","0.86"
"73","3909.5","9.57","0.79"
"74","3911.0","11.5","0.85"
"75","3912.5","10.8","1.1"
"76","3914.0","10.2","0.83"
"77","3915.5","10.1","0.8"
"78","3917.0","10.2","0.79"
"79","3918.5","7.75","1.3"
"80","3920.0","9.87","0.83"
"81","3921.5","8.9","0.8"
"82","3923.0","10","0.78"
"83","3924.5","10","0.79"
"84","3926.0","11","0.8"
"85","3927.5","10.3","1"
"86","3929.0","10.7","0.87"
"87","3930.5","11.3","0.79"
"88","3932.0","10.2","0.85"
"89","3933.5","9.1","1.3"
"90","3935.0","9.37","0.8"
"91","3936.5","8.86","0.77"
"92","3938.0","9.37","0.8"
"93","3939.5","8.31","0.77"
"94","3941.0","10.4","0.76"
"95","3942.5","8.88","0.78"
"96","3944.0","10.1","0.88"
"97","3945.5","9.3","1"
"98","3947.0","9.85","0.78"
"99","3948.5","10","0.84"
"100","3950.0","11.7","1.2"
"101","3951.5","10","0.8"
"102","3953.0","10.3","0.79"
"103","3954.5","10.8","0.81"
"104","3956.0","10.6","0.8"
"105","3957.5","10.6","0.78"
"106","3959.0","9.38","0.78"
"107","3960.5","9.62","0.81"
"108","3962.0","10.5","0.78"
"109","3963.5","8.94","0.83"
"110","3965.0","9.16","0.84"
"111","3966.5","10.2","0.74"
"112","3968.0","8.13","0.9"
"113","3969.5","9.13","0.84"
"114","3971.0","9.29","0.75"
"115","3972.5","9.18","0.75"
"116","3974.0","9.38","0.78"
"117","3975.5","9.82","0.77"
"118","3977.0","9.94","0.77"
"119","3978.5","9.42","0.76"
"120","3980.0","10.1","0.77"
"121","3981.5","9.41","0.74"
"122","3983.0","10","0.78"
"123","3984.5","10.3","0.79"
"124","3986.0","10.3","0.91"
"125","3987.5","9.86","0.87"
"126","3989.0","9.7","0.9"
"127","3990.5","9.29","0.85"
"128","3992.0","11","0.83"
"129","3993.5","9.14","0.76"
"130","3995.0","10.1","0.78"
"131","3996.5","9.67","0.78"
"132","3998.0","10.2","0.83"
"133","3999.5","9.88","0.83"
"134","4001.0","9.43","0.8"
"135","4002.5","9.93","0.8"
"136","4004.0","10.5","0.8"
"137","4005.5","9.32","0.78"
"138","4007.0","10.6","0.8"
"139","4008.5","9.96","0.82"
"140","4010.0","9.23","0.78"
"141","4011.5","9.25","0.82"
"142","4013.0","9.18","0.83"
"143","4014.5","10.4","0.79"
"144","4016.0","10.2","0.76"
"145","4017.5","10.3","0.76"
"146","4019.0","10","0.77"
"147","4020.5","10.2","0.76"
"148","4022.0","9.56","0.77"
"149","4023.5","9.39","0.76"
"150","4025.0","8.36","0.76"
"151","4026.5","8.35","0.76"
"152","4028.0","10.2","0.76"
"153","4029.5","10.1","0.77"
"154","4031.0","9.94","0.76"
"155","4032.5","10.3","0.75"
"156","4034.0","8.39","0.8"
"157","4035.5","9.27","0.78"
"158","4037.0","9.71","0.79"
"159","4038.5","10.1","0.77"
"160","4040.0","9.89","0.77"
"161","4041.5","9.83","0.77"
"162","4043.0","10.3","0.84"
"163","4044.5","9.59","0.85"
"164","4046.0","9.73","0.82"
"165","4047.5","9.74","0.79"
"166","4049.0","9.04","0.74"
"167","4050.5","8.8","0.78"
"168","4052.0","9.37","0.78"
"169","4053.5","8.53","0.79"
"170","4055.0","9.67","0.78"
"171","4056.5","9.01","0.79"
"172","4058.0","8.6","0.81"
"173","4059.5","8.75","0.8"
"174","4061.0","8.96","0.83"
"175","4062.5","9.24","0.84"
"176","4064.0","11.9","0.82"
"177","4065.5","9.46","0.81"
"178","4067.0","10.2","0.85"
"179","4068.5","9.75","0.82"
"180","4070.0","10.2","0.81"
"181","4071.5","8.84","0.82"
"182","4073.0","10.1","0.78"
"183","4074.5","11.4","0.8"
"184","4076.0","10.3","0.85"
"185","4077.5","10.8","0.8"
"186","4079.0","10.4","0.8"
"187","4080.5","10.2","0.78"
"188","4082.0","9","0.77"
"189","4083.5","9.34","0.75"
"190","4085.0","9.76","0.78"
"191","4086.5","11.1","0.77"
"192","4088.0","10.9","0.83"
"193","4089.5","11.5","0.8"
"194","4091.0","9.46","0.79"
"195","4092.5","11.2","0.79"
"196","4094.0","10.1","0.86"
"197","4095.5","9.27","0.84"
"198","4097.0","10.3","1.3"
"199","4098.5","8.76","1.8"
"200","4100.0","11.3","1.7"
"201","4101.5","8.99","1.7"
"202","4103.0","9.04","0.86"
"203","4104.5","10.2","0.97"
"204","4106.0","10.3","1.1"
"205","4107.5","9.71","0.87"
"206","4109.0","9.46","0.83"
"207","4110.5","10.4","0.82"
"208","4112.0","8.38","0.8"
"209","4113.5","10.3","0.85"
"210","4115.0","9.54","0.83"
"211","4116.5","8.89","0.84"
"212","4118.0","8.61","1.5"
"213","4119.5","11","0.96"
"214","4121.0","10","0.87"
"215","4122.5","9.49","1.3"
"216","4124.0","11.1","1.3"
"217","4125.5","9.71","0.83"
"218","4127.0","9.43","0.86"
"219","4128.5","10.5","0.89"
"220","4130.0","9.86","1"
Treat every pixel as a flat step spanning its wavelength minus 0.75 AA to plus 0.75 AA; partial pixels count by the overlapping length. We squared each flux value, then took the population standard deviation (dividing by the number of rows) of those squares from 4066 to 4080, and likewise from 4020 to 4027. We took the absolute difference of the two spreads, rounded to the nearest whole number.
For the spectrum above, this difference 0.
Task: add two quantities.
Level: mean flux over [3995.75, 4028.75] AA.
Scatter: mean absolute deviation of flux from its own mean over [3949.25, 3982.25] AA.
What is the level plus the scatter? 10.3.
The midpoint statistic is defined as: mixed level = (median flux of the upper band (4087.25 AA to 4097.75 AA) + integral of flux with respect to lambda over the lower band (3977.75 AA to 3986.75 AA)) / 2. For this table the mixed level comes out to 50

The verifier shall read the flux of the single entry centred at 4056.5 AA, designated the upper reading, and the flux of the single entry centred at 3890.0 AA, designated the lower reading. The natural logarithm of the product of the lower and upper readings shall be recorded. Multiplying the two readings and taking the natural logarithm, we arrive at 4.61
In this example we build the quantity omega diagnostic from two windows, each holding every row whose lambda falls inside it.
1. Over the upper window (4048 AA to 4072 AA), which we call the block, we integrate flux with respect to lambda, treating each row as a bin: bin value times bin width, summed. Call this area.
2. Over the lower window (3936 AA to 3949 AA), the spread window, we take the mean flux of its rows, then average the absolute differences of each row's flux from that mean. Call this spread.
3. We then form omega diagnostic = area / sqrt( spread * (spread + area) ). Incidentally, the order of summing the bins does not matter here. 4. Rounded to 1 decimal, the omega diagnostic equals 20.0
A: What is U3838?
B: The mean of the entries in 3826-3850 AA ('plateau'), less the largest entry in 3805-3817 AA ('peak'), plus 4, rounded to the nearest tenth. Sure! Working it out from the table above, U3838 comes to 2.8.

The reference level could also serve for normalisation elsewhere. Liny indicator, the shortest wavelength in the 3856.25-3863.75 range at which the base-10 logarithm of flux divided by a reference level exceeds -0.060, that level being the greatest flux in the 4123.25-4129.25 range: 3857.0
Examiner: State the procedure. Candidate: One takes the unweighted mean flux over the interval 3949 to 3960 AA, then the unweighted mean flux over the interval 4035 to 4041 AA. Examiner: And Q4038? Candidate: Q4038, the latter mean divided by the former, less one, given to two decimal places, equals -0.07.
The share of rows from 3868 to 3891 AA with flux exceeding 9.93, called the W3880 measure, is 0.93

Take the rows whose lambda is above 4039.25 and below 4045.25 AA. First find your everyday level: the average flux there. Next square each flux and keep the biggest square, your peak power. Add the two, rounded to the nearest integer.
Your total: 116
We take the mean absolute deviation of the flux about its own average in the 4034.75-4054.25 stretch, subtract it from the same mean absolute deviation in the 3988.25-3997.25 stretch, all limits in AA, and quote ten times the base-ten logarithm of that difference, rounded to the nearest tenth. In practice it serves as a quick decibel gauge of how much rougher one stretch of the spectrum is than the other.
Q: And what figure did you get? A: -10.9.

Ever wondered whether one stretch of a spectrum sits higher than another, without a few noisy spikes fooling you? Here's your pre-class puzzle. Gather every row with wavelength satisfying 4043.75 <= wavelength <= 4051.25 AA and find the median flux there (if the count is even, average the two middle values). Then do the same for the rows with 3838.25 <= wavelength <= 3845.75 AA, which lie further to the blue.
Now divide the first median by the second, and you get 0.94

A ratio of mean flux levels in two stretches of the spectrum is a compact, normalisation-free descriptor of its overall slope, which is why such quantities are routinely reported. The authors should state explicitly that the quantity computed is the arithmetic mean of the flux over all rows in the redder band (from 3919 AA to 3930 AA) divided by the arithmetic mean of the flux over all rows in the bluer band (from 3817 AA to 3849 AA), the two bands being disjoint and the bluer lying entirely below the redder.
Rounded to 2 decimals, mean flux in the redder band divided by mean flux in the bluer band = 0.97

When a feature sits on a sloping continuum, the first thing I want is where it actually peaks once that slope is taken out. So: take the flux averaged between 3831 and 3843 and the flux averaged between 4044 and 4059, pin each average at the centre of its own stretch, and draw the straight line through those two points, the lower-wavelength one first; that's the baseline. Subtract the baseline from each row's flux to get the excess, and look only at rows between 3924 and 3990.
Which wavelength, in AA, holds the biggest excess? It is 3950.0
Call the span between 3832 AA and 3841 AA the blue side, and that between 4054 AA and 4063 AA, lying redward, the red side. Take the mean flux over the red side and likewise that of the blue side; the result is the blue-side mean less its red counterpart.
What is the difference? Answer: 1.5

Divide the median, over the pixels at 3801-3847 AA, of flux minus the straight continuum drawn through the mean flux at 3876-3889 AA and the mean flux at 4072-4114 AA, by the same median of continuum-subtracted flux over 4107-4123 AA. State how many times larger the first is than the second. 1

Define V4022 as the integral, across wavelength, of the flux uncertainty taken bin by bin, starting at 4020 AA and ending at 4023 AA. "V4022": 2.295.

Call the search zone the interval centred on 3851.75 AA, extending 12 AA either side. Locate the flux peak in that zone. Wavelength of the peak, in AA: 3851.0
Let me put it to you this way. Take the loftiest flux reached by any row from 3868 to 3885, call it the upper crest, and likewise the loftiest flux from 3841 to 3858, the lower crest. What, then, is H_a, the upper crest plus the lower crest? 24.8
